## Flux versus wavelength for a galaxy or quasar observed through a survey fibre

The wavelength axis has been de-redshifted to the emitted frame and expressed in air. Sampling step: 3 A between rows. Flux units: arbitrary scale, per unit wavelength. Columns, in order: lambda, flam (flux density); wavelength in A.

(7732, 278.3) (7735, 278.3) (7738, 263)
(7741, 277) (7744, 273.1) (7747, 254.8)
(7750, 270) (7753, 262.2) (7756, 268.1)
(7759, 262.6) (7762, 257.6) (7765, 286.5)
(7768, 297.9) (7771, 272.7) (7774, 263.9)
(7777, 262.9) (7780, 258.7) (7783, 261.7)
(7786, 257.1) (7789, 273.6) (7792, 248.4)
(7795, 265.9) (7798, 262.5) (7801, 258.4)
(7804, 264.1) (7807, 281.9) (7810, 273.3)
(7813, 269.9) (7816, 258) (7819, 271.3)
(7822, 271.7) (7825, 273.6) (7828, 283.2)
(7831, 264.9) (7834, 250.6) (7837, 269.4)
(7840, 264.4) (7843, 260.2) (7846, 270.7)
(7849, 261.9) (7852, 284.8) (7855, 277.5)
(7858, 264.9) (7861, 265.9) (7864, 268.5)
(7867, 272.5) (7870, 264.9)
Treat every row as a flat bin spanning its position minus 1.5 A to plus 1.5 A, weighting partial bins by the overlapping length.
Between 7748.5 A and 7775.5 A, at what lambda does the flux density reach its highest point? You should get 7768 A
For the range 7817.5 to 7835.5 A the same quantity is 7828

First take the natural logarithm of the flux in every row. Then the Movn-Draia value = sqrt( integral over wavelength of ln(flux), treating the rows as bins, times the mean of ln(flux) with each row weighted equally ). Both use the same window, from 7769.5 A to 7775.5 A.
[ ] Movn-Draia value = 13.7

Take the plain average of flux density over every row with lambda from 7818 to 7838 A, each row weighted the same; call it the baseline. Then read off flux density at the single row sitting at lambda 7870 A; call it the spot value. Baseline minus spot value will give 4.3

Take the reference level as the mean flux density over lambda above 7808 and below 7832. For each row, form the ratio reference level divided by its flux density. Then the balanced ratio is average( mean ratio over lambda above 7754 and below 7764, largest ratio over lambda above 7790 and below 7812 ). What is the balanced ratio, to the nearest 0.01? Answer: 1.06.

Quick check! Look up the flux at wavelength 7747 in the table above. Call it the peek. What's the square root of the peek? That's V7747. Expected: 16.0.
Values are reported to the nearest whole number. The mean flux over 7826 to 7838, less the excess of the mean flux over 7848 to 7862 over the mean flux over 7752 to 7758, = 261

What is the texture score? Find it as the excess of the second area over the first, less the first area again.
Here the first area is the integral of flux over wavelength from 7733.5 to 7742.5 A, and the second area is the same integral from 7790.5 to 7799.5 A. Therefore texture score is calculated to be -2579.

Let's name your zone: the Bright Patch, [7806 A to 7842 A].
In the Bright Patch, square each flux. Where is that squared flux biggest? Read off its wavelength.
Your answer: 7828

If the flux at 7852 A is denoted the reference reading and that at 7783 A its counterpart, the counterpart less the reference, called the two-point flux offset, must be -23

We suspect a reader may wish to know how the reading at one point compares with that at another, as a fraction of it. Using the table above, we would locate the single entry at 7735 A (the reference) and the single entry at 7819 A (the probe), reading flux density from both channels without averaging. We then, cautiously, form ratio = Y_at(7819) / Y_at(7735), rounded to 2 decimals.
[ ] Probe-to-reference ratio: 0.97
